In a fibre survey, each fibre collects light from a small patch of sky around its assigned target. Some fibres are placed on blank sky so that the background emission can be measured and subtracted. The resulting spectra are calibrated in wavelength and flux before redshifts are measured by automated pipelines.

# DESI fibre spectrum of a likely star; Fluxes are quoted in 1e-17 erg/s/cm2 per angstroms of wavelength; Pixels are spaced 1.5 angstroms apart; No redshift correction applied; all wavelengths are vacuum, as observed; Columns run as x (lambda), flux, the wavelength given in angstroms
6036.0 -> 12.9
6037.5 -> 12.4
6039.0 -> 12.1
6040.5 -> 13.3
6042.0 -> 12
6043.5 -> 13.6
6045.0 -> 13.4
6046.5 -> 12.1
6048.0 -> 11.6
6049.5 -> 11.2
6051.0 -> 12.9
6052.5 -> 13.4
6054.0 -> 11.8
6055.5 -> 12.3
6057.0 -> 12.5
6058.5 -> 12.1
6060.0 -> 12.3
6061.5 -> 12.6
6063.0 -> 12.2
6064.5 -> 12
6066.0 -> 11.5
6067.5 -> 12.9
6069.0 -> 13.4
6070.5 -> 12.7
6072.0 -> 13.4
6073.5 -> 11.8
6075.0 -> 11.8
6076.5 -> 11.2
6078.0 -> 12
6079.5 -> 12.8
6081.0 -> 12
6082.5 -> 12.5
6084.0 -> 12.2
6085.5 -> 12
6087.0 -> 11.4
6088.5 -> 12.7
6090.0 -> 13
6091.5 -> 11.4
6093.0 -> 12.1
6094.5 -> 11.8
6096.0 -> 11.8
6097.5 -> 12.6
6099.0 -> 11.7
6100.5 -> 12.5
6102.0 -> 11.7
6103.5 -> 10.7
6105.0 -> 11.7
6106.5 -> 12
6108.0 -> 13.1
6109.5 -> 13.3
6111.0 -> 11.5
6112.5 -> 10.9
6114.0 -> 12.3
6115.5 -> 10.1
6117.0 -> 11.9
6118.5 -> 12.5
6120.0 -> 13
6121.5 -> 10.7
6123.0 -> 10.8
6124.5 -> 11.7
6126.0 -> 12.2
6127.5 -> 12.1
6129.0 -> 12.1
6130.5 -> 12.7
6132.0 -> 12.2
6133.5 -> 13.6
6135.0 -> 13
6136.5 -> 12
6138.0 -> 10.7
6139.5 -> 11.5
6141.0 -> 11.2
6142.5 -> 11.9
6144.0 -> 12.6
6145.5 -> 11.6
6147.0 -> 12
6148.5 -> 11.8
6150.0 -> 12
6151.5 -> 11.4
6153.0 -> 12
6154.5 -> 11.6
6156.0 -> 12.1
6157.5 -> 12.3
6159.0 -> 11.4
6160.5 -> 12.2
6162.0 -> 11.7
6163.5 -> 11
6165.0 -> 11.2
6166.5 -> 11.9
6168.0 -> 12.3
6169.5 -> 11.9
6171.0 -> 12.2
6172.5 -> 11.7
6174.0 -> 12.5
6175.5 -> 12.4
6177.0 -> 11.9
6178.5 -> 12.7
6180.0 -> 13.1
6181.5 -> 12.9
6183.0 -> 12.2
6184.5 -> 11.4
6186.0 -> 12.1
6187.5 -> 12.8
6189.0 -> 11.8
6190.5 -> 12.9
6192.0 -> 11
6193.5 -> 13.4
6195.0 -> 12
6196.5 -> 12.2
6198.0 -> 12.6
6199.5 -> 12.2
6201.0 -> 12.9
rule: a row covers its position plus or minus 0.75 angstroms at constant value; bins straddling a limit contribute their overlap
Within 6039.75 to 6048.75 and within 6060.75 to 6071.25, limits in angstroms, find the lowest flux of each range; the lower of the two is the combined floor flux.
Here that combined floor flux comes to 11.5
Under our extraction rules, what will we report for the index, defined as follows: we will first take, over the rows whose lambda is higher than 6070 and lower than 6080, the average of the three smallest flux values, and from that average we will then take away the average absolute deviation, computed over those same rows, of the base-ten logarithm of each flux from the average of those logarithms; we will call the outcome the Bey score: 11.6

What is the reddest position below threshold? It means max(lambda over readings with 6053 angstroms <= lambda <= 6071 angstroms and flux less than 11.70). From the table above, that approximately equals 6066.0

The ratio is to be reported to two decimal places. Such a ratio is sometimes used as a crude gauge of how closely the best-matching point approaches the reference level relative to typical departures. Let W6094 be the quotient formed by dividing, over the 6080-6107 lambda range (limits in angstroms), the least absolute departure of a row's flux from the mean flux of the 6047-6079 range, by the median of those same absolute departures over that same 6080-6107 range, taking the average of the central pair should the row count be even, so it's 0.15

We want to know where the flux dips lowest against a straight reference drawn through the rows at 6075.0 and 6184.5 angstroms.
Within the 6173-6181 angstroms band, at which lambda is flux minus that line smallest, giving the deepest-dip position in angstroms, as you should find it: 6177.0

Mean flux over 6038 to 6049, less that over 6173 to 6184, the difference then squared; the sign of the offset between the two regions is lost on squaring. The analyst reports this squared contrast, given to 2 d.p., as 0.00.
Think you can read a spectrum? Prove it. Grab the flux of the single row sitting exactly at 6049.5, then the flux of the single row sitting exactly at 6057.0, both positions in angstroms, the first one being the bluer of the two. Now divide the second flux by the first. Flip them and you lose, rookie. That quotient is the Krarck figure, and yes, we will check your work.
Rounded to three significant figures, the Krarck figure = 1.12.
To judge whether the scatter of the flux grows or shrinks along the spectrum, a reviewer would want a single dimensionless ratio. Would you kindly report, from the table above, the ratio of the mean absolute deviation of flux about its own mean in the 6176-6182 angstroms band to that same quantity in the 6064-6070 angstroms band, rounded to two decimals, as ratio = 0.54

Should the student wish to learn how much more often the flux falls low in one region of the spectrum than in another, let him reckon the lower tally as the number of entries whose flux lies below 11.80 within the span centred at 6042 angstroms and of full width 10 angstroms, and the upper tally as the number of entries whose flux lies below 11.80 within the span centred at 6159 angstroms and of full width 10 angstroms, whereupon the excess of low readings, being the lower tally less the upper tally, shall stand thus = -4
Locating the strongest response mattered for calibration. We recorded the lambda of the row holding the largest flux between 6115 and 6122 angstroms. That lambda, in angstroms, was 6120.0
